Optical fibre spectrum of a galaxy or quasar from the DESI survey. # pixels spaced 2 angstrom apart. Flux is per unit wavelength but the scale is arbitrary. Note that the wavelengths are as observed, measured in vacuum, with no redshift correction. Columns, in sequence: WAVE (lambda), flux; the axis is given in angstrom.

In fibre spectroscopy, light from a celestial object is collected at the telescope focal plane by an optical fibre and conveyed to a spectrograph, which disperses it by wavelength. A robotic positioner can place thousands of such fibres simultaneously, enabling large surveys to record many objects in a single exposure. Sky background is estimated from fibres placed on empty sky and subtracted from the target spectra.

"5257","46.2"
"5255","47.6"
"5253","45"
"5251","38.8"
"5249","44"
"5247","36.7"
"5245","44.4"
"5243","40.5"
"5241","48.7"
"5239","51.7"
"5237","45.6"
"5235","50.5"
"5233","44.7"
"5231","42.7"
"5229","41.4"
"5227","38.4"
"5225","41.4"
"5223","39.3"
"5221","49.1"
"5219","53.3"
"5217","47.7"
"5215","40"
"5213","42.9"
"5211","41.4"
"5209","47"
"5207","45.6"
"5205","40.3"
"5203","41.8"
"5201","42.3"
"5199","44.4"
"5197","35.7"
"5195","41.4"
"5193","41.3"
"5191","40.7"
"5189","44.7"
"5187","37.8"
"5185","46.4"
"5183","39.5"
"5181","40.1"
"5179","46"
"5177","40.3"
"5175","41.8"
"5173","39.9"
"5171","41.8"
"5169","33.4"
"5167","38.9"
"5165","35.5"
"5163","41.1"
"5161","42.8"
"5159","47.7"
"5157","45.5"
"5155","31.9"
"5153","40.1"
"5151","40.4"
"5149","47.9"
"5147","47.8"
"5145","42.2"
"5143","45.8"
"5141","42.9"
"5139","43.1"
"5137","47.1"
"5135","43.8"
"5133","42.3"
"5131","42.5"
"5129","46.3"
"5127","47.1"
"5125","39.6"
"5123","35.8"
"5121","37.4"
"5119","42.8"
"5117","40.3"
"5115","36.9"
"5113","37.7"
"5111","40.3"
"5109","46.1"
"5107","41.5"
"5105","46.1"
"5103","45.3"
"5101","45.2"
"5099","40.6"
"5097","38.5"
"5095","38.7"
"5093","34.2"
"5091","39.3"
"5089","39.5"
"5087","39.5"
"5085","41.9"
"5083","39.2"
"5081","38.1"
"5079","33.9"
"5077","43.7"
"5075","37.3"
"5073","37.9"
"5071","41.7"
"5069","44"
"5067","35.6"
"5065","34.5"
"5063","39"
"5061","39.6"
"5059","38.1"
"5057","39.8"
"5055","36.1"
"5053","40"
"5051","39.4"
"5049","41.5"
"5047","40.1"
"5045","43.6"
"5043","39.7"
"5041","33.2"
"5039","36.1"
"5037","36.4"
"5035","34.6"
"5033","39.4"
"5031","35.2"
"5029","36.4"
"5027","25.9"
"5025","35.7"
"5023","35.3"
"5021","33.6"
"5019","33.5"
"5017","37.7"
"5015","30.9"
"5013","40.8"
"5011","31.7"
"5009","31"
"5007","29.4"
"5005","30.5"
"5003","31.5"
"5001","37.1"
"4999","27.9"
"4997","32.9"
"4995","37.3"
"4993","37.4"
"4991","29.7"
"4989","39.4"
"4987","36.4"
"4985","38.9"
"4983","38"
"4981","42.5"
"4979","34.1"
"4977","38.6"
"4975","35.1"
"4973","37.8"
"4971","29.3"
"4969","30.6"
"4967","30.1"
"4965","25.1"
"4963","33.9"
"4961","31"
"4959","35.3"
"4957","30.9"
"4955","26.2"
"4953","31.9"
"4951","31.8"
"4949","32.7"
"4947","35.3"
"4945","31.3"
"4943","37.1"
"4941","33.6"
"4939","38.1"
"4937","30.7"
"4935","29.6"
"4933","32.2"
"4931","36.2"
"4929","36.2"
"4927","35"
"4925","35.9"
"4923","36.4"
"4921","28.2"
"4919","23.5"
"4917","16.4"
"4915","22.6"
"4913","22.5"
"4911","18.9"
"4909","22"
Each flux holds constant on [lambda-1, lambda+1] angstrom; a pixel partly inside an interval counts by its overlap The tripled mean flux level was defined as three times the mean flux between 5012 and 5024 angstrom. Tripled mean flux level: 106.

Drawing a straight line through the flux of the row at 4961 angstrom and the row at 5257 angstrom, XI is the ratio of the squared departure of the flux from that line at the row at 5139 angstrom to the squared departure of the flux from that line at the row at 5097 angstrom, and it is 33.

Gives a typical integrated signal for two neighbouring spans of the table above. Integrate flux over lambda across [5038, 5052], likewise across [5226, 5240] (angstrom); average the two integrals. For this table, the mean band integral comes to 589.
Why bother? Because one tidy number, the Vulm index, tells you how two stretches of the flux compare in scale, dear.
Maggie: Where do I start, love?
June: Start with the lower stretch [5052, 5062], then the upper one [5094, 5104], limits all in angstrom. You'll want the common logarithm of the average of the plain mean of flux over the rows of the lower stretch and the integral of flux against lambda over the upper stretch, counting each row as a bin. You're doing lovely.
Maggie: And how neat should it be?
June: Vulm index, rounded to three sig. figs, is 2.36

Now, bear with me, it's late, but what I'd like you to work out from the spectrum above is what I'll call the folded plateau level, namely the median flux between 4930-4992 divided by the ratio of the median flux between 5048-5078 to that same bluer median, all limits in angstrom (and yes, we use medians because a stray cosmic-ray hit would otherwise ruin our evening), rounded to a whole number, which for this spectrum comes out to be 29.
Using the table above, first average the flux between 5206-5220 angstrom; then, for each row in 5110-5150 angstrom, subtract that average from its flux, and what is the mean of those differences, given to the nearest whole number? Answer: -3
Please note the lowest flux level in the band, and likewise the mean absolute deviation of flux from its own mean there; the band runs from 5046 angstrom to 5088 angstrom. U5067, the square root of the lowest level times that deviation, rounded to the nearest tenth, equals 8.3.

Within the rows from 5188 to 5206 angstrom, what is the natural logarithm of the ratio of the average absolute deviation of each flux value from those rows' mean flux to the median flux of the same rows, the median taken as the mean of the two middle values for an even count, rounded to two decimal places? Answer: -3.20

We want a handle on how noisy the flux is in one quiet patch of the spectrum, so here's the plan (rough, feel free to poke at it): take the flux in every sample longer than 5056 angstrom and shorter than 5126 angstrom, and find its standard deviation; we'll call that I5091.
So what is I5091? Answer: 3.2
